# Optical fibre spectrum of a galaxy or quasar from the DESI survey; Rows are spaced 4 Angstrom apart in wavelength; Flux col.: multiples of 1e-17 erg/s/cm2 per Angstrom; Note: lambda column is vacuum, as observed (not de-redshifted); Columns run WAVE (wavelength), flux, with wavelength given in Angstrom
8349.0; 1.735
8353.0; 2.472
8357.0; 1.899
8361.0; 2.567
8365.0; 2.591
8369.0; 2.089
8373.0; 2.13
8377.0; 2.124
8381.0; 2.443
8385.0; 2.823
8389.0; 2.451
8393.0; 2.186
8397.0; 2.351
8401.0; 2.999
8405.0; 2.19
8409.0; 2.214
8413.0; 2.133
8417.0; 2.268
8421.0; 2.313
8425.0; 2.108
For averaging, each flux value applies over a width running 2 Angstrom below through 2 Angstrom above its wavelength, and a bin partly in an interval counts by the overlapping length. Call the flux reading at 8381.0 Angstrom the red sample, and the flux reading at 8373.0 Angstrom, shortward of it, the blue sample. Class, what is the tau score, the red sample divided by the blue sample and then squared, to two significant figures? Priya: 1.3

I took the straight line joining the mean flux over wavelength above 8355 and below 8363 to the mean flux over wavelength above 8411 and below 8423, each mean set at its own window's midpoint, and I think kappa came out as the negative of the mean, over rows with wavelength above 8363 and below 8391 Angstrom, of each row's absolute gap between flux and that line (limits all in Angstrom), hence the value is -0.25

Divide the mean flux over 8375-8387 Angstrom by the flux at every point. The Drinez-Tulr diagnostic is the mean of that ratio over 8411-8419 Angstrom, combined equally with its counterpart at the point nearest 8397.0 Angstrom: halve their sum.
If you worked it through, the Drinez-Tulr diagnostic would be 1.08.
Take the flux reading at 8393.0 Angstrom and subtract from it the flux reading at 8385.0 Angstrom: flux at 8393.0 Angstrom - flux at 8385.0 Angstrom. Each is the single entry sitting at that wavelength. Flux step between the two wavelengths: -0.64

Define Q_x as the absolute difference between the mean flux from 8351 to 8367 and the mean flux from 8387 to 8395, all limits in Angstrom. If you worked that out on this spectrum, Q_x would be 0.064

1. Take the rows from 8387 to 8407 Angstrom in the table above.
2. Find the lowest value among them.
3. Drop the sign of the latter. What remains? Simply 2.19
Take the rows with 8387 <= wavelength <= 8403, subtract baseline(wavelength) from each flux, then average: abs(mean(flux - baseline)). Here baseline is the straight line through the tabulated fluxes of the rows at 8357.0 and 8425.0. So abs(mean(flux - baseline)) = 0.48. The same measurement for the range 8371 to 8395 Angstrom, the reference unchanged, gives 0.38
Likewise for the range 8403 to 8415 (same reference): 0.12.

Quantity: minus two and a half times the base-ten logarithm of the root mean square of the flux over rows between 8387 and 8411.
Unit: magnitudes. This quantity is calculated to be -0.96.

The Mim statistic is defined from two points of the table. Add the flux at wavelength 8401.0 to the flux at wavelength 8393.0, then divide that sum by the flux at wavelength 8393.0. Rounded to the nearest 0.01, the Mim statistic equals 2.37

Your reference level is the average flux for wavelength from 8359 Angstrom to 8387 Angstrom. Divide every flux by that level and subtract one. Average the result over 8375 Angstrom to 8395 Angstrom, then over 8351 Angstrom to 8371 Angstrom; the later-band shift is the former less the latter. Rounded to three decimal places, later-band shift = 0.034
